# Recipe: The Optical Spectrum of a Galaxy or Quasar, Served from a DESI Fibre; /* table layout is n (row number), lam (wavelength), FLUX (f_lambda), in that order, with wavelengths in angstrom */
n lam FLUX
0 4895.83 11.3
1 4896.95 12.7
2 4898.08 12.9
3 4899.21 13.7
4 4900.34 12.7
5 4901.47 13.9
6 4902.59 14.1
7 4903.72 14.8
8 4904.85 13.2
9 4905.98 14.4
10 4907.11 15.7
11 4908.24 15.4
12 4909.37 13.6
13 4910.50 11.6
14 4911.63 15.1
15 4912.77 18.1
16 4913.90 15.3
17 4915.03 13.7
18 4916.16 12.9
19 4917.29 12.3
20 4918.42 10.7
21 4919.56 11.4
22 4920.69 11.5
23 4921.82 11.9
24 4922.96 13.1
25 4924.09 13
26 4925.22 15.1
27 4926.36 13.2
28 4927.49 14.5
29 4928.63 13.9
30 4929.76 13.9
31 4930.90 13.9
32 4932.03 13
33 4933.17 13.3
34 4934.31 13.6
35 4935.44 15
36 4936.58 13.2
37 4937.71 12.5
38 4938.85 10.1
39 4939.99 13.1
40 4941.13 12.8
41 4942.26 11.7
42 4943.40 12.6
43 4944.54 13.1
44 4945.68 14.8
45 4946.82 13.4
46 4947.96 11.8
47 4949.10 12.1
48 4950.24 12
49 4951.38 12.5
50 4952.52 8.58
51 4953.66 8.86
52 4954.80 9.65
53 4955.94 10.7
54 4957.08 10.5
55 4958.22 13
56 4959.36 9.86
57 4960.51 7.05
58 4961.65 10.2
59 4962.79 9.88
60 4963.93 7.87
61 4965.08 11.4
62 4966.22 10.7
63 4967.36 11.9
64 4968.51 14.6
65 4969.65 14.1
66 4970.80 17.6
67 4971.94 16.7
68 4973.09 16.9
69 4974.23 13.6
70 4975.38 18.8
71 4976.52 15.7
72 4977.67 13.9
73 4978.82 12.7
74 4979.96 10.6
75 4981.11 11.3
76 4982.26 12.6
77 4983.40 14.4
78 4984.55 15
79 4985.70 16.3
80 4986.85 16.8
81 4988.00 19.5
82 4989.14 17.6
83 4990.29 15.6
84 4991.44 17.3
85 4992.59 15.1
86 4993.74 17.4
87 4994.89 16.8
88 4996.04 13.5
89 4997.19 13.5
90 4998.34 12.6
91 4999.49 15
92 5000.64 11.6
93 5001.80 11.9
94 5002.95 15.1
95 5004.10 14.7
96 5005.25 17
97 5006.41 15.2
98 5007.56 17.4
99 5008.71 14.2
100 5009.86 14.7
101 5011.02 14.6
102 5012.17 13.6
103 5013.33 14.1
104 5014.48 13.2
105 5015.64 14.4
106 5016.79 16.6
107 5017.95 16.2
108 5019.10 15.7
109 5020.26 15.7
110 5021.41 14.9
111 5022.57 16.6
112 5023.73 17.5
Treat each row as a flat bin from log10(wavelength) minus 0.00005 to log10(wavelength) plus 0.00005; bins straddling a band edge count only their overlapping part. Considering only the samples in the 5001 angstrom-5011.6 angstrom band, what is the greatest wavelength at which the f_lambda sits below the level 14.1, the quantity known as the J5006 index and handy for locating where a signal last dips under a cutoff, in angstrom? 5001.80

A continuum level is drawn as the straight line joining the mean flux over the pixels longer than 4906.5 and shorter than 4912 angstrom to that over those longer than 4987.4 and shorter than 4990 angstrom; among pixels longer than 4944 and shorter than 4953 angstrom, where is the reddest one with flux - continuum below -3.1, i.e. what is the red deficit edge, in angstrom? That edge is 4952.52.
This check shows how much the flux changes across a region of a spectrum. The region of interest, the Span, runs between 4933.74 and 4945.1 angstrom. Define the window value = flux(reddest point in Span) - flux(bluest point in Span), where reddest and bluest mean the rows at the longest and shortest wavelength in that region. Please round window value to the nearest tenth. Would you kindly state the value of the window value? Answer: -0.5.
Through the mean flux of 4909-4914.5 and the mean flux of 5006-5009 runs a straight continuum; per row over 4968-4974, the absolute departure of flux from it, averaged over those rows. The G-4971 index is 1.4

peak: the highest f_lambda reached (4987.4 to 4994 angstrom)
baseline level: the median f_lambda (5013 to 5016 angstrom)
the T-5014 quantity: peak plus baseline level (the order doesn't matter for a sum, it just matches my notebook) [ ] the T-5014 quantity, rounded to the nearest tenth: 33.6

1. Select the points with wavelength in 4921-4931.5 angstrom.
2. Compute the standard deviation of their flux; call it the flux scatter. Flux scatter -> 0.9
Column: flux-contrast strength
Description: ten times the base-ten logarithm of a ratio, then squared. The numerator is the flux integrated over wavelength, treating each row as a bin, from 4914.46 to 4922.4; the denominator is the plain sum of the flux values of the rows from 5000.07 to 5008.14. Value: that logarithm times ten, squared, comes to 0.10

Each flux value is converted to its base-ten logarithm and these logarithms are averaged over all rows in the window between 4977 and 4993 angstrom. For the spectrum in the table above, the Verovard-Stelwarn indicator 1.17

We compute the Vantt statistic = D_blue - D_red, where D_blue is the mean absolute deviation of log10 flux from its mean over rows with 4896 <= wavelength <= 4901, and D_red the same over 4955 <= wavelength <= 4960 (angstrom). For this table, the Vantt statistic -0.026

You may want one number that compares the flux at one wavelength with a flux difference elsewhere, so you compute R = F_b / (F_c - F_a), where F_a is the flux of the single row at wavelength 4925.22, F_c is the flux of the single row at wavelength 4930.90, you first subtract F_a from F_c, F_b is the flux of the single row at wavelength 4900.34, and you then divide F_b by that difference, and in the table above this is -11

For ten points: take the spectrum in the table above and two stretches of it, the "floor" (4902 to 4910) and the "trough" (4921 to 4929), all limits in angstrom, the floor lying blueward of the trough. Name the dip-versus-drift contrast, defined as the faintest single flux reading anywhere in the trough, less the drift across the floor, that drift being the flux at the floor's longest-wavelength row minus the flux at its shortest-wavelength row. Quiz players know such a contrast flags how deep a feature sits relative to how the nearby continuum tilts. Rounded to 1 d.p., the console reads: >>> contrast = 12.4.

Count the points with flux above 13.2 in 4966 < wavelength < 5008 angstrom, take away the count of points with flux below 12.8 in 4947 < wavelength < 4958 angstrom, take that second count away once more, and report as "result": 10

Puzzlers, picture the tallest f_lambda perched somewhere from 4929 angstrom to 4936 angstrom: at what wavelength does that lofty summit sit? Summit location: 4935.44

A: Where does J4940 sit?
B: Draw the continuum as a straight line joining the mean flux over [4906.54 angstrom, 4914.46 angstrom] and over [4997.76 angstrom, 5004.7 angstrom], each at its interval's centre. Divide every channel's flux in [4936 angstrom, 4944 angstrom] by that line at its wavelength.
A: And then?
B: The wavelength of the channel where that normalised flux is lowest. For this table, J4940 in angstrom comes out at 4938.85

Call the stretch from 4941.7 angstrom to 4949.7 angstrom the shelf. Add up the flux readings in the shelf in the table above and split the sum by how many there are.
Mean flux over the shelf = 12.8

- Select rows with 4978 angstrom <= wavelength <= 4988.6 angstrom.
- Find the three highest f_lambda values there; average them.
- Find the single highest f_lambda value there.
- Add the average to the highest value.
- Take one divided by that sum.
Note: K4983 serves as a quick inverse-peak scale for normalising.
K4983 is 0.027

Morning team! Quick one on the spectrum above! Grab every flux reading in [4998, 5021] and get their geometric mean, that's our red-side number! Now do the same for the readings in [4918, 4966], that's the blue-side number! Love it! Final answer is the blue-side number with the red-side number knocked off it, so -2.8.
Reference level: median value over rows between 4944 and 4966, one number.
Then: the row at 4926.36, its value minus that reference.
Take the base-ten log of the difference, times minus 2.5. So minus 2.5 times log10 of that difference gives -0.99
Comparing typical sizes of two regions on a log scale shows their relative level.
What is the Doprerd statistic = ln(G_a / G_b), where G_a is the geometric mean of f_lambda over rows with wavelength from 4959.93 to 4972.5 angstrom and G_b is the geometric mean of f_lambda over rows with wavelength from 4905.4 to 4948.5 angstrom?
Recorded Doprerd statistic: -0.14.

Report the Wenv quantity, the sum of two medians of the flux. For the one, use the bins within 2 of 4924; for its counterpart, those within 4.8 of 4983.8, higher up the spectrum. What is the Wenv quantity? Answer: 27.8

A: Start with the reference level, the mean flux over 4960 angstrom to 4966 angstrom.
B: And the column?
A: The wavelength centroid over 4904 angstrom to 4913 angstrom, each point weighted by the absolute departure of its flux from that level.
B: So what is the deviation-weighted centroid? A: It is 4909.1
